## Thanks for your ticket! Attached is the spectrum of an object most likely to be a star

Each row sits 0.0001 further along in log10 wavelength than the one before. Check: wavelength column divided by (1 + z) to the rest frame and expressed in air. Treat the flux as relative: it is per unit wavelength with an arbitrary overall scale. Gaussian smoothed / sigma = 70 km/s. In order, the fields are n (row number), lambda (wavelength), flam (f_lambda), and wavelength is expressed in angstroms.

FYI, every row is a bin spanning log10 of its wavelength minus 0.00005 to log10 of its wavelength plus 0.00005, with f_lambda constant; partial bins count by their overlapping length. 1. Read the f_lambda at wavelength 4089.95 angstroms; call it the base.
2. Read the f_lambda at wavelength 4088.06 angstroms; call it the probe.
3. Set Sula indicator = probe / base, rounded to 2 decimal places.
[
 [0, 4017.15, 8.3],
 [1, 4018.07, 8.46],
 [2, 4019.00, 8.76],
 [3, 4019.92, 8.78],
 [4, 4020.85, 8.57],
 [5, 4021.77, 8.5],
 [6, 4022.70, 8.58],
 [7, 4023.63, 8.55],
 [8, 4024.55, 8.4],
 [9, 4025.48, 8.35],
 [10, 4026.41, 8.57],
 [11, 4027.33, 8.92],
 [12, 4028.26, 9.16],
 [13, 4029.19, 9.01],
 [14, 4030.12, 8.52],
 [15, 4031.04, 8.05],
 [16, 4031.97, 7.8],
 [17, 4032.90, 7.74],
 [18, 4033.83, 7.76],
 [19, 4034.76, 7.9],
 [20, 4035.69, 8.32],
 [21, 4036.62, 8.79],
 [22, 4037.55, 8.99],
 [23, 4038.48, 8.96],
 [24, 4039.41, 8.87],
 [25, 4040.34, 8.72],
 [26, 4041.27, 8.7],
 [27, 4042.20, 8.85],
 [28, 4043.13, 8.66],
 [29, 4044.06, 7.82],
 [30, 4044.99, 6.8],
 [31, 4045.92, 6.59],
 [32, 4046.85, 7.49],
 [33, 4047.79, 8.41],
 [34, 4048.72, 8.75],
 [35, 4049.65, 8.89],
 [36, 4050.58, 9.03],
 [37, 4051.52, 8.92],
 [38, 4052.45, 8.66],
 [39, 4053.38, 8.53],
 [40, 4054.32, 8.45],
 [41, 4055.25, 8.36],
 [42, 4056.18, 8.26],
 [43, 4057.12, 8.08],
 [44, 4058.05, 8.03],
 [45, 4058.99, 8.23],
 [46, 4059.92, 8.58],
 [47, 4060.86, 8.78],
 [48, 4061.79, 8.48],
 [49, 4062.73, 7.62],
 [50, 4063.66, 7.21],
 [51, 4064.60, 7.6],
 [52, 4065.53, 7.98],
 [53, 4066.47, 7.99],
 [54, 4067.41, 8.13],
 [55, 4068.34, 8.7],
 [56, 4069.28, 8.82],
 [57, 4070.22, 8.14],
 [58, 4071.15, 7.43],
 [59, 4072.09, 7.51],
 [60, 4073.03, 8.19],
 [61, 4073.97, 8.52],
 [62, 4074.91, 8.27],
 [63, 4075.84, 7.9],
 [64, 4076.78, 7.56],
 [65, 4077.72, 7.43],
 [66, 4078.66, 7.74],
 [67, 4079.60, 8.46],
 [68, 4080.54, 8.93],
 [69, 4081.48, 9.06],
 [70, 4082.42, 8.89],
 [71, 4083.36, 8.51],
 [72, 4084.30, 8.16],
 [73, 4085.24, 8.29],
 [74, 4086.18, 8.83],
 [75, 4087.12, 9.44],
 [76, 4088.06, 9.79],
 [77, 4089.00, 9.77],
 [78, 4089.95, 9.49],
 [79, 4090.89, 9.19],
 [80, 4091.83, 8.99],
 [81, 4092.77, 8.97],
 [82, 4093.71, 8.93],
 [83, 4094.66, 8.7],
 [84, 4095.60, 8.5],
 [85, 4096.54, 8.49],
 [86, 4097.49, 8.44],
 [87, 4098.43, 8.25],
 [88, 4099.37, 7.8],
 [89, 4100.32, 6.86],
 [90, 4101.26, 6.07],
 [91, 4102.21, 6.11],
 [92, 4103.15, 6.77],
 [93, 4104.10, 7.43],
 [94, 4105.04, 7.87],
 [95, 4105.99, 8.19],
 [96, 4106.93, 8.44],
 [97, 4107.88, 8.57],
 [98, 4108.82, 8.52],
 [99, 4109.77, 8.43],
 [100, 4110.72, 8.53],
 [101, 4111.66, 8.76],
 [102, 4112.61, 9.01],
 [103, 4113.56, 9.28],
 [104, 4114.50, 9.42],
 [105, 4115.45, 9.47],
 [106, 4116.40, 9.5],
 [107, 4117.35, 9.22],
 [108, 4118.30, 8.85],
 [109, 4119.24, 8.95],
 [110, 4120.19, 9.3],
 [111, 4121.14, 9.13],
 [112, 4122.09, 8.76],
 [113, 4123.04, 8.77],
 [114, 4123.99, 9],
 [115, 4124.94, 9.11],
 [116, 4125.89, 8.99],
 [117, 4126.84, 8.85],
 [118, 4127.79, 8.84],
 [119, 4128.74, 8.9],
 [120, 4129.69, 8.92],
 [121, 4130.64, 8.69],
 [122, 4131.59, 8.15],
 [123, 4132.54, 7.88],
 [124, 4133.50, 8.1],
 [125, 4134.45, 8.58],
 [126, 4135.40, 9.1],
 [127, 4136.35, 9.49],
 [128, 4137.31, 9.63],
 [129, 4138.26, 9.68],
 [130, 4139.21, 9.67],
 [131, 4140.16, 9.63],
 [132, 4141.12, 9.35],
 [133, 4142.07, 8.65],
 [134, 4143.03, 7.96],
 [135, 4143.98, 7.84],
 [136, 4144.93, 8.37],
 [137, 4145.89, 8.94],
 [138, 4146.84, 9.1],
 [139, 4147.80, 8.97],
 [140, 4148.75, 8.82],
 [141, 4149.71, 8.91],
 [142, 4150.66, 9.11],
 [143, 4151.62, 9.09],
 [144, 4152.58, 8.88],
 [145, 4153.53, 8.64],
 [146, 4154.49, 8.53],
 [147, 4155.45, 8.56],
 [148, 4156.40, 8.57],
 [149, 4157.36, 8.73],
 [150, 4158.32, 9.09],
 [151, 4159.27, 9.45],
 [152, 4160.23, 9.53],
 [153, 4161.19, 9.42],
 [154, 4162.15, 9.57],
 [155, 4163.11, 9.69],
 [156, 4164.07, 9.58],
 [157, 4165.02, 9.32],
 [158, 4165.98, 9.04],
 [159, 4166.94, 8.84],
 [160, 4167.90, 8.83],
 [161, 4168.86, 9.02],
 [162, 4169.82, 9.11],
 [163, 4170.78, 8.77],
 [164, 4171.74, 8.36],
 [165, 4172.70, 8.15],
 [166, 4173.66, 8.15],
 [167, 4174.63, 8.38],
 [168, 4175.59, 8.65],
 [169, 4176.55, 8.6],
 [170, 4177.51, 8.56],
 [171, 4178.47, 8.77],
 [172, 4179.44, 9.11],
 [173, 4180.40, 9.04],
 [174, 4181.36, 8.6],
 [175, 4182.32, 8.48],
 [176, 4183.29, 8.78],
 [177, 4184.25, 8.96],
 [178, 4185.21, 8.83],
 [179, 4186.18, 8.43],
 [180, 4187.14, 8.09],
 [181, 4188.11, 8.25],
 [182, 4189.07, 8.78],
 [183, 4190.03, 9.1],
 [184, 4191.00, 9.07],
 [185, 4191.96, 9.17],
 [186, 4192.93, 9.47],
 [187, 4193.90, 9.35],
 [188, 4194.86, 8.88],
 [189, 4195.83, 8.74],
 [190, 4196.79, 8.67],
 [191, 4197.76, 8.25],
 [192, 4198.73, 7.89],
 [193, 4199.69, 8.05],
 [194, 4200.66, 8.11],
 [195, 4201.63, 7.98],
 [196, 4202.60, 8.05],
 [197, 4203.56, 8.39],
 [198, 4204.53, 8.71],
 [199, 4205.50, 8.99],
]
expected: 1.03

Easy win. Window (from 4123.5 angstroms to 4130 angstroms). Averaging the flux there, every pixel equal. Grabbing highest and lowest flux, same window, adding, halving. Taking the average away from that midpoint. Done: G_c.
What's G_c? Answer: 0.03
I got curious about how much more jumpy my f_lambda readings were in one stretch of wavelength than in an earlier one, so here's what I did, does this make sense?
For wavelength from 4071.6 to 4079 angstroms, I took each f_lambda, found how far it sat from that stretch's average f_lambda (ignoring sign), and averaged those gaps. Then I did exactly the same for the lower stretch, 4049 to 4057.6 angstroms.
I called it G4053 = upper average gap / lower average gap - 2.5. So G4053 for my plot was -1.3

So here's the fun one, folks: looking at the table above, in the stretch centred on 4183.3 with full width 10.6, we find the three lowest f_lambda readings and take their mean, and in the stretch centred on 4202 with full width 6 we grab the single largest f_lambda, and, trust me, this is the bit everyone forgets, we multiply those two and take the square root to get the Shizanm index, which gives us 8.48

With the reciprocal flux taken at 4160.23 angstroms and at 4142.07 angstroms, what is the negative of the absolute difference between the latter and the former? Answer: -0.0107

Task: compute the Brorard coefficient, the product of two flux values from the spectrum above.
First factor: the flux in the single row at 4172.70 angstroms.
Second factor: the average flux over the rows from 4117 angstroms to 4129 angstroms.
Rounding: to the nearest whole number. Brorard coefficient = 73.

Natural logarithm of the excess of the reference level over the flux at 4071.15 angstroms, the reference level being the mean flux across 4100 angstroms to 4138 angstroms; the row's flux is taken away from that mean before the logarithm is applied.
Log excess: 0.1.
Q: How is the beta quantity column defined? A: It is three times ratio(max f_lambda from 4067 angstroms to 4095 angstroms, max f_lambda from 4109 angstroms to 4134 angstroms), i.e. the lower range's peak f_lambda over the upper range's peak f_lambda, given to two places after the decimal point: 3.09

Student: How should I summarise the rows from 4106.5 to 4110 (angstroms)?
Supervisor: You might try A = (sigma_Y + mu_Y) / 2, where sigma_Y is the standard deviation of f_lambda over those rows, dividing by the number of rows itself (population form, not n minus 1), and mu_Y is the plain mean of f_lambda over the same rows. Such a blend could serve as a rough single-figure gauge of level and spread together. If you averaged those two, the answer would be 4.27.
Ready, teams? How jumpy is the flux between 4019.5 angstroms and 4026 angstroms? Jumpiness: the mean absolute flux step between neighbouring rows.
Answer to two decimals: 0.10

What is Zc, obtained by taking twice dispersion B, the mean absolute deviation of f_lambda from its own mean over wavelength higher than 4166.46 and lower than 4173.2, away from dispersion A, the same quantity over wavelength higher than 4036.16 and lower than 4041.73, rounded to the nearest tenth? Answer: -0.4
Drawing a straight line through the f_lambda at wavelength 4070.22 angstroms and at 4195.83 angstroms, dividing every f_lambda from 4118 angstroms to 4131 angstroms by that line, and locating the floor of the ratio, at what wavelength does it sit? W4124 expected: 4130.64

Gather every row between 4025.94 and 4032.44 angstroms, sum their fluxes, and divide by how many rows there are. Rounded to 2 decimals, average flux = 8.58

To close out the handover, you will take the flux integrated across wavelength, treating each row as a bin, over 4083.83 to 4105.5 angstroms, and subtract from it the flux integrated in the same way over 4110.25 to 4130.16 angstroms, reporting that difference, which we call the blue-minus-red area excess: 0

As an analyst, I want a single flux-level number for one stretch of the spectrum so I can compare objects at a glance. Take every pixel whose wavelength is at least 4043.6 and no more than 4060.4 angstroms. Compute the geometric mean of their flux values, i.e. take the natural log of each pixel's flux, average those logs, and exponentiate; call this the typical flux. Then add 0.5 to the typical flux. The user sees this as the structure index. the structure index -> 8.69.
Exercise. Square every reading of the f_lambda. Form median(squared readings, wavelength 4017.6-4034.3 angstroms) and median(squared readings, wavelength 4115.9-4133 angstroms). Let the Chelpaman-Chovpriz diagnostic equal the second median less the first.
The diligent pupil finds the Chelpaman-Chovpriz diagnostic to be 7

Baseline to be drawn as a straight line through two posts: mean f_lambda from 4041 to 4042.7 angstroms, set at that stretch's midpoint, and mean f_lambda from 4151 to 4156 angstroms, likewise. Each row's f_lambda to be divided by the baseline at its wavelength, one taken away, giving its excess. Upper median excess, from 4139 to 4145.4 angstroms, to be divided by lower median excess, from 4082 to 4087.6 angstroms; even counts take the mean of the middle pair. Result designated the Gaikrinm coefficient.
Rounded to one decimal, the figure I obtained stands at 1.0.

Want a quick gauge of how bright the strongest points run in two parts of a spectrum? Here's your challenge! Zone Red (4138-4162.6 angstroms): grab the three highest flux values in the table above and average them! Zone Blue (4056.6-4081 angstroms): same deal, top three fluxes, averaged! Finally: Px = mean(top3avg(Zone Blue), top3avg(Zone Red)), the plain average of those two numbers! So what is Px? 9.25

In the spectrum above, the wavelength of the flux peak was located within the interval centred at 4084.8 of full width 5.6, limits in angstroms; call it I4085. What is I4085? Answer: 4087.12 angstroms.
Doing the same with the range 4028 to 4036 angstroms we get 4028.26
